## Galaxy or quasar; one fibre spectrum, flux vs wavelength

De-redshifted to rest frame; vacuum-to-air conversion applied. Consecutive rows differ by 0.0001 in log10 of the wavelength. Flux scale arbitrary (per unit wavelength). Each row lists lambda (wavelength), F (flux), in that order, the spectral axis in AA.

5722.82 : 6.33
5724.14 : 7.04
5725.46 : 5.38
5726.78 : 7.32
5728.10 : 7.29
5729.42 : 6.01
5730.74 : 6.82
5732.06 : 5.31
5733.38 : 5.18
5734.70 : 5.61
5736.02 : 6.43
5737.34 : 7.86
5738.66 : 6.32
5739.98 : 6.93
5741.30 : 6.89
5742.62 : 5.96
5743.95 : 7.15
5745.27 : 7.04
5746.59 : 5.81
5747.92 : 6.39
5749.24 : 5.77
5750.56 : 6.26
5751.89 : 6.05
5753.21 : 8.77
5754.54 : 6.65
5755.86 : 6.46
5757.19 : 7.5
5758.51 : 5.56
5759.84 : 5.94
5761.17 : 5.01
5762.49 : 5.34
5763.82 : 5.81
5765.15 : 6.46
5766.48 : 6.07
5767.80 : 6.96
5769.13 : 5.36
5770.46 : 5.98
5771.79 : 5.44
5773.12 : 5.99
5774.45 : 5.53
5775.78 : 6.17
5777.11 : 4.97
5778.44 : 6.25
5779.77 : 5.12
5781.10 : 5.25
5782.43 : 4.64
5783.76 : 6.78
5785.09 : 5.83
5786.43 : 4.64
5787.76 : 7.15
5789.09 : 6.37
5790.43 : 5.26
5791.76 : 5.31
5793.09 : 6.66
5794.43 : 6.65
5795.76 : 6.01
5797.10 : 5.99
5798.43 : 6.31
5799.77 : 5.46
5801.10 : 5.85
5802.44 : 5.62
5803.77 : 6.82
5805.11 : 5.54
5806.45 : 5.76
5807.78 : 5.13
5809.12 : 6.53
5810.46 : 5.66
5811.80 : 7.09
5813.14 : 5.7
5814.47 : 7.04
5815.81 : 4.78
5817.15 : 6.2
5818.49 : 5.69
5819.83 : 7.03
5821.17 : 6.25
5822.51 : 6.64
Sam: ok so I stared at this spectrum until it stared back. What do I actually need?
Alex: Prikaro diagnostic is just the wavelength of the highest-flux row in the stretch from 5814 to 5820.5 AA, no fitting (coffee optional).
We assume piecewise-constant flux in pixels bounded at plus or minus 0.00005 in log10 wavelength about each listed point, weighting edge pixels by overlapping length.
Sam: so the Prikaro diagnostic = 5814.47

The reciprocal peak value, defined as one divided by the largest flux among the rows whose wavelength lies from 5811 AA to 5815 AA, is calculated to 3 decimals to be 0.141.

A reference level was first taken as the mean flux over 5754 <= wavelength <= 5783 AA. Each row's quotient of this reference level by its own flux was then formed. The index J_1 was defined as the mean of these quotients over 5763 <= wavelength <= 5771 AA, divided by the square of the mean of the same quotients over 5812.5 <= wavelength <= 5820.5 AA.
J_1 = 1.00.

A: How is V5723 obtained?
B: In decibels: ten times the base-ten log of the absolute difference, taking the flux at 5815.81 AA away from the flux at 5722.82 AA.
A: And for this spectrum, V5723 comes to 1.9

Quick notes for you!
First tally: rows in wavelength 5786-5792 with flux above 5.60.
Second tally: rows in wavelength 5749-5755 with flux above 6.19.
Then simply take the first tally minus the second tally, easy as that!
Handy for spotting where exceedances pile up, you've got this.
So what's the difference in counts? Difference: -1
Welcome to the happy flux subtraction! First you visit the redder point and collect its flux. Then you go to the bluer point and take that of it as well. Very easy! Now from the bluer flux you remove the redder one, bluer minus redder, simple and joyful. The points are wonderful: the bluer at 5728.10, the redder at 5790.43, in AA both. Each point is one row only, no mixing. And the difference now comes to 2.0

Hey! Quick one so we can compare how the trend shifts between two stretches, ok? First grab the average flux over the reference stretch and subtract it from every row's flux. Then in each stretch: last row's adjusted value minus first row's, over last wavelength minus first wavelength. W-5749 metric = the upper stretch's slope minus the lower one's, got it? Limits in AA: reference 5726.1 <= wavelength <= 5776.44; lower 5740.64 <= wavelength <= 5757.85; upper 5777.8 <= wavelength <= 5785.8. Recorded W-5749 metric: -0.10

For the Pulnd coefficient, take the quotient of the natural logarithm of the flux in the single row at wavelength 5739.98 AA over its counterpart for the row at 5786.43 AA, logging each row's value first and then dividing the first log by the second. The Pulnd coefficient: 1.26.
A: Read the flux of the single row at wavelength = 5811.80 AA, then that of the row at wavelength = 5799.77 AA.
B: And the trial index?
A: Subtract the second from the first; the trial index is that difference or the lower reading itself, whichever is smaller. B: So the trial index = 1.6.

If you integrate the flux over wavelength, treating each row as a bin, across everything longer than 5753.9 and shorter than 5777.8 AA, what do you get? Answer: 142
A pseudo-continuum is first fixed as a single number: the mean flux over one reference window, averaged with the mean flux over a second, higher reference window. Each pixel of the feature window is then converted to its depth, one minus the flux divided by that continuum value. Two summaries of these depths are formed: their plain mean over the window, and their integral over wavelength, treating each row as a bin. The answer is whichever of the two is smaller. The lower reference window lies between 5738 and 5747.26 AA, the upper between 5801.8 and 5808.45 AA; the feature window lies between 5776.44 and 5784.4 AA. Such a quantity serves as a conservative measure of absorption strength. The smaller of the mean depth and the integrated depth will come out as 0.11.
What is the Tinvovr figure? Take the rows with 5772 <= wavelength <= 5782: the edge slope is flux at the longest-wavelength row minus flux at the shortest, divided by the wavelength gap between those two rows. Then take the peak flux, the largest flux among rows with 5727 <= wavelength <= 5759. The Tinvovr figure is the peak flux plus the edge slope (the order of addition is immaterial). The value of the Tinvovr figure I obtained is 8.7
